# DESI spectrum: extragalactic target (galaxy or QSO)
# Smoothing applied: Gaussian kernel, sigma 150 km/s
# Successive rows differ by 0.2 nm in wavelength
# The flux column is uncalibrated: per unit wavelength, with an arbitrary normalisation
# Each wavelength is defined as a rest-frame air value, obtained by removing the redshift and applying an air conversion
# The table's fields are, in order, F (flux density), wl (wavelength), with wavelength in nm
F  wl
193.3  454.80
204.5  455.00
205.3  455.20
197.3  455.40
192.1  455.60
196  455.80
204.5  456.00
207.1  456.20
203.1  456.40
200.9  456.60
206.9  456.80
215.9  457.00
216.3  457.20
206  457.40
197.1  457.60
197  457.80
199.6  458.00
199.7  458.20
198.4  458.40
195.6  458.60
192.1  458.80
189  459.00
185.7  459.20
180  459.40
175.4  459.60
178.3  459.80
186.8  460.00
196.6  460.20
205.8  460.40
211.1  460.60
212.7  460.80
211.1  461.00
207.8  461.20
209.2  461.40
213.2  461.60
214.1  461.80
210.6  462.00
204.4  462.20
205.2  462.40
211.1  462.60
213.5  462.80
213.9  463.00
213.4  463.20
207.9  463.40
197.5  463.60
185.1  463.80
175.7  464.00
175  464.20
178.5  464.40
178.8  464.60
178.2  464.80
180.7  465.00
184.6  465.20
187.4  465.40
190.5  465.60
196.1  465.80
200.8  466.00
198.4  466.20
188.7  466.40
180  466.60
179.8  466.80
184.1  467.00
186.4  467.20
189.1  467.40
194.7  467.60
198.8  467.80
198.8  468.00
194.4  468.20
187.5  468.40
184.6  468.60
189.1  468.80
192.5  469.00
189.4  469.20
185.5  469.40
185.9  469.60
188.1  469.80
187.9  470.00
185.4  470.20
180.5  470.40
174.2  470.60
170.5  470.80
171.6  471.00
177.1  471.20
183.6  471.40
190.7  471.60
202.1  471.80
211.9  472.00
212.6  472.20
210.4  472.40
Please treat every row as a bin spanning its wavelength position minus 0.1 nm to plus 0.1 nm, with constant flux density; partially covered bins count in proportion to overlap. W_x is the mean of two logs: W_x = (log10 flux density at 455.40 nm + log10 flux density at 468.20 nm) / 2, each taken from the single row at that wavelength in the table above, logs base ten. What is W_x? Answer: 2.29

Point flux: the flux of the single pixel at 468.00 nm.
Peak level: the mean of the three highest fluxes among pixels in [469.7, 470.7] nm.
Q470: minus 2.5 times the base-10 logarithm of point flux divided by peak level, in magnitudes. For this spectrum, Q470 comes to -0.066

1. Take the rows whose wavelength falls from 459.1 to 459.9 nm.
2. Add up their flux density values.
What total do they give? 719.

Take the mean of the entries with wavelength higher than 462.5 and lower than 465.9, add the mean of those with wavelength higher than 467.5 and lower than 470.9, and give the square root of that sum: 19.5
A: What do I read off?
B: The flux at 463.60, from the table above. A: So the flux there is 197.5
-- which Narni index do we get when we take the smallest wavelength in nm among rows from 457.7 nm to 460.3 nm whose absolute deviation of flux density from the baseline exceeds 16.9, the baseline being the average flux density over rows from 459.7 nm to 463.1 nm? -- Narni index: 459.00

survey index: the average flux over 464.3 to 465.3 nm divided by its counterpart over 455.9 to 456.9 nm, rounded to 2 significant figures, 0.88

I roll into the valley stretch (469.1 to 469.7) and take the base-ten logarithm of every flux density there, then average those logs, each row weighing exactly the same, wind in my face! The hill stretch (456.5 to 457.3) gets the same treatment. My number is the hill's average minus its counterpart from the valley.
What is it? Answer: 0.050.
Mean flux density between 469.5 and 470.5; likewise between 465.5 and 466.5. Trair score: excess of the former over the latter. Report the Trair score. -9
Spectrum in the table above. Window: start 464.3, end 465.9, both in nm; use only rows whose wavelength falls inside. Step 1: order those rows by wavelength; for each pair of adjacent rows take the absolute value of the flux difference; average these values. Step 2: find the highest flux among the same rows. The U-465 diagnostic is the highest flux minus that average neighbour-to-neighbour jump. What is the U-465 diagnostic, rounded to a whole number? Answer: 193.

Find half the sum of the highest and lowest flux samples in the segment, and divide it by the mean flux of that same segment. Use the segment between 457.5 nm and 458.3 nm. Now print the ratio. 1.000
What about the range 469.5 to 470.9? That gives 0.986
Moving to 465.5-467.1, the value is 1.003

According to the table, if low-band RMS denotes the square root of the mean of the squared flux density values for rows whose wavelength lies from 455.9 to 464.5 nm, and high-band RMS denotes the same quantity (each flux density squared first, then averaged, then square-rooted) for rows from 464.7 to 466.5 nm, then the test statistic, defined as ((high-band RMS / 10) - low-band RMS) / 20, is -9.08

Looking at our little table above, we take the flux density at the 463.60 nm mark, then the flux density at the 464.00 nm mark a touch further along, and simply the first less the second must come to 22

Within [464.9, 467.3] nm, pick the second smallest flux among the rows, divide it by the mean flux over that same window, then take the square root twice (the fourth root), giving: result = 0.9890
